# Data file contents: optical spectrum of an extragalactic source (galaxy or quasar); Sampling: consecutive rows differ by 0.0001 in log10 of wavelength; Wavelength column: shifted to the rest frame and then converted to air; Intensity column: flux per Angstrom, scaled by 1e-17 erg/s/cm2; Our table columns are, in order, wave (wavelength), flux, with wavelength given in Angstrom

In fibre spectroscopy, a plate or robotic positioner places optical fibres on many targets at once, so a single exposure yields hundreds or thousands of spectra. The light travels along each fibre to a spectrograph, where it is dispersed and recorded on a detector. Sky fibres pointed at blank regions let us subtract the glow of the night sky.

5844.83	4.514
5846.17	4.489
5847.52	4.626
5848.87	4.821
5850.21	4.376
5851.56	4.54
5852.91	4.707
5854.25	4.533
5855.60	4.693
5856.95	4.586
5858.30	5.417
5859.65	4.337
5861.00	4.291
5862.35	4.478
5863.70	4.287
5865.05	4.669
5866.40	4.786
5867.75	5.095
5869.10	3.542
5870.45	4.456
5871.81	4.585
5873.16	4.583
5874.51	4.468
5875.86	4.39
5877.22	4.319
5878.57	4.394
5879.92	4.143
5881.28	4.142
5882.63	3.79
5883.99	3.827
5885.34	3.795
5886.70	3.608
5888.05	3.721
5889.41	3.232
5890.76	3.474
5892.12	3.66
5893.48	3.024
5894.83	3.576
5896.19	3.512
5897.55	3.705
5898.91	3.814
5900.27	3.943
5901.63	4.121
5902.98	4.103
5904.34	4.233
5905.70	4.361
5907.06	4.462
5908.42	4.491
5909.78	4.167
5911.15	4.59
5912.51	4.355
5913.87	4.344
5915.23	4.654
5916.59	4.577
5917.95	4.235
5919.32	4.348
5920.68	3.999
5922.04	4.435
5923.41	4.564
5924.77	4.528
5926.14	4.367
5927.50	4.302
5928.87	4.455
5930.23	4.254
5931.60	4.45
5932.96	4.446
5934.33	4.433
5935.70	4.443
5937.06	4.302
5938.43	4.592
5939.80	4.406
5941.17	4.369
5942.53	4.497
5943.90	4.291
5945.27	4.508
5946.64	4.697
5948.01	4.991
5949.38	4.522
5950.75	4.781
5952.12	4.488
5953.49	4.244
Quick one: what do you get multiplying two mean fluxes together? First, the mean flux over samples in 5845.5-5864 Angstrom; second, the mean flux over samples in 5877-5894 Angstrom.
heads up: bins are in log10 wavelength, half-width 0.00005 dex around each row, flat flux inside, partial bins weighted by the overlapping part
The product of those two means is 17.3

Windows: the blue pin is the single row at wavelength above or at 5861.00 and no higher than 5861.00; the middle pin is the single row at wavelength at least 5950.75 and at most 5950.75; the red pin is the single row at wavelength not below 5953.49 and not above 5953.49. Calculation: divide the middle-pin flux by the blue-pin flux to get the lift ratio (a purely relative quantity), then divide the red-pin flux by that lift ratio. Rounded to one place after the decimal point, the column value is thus 3.8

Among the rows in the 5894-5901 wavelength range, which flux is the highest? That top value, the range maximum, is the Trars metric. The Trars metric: 3.943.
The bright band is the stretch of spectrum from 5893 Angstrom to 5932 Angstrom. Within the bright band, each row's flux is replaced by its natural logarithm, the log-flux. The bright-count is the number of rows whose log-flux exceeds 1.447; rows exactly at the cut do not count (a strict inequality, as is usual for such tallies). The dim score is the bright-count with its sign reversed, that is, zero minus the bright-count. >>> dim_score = -17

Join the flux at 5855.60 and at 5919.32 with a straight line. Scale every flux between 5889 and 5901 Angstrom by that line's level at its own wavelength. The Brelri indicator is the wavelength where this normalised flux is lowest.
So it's 5893.48 Angstrom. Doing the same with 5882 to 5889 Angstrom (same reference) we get 5886.70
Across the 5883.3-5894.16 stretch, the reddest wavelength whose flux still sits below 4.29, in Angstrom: 5893.48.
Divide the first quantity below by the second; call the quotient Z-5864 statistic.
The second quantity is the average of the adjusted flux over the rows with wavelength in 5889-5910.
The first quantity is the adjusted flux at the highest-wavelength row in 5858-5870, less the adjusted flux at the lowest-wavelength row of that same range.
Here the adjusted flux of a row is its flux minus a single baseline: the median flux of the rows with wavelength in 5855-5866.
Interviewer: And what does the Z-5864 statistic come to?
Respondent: 2.8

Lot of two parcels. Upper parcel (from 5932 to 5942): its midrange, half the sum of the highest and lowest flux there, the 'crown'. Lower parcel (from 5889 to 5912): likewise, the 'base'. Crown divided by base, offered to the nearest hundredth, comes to 1.17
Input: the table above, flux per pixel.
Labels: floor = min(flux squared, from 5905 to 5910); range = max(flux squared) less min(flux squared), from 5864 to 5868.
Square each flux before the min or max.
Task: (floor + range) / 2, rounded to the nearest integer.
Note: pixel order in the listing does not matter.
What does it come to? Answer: 11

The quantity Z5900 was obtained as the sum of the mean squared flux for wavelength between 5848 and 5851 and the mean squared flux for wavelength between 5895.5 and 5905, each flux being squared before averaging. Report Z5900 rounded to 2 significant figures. 37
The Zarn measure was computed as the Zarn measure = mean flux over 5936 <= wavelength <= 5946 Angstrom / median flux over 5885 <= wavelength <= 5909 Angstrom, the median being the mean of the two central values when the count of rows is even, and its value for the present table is 1.18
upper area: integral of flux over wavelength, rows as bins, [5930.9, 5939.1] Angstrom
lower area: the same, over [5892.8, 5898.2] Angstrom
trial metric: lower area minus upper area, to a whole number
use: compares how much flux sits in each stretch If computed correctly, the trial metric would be -18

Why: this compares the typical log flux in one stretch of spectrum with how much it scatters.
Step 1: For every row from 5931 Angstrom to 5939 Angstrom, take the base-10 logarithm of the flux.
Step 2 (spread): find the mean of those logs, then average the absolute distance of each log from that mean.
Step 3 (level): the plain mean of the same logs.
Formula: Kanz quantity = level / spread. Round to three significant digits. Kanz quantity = 128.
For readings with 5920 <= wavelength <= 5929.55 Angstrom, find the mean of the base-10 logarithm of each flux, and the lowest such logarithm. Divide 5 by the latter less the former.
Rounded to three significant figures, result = -128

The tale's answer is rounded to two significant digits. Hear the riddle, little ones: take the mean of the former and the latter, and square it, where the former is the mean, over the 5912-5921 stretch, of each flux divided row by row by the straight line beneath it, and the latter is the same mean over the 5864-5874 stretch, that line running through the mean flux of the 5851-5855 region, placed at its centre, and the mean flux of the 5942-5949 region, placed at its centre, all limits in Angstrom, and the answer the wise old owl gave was 0.94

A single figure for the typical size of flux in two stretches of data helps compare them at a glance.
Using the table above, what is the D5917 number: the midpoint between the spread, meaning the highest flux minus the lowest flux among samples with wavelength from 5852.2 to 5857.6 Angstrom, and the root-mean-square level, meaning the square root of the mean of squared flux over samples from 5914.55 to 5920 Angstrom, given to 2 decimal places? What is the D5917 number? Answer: 2.32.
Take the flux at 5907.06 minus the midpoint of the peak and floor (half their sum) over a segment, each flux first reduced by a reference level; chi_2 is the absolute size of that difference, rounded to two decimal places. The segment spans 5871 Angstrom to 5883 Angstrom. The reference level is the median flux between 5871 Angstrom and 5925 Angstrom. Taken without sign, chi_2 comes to 0.27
